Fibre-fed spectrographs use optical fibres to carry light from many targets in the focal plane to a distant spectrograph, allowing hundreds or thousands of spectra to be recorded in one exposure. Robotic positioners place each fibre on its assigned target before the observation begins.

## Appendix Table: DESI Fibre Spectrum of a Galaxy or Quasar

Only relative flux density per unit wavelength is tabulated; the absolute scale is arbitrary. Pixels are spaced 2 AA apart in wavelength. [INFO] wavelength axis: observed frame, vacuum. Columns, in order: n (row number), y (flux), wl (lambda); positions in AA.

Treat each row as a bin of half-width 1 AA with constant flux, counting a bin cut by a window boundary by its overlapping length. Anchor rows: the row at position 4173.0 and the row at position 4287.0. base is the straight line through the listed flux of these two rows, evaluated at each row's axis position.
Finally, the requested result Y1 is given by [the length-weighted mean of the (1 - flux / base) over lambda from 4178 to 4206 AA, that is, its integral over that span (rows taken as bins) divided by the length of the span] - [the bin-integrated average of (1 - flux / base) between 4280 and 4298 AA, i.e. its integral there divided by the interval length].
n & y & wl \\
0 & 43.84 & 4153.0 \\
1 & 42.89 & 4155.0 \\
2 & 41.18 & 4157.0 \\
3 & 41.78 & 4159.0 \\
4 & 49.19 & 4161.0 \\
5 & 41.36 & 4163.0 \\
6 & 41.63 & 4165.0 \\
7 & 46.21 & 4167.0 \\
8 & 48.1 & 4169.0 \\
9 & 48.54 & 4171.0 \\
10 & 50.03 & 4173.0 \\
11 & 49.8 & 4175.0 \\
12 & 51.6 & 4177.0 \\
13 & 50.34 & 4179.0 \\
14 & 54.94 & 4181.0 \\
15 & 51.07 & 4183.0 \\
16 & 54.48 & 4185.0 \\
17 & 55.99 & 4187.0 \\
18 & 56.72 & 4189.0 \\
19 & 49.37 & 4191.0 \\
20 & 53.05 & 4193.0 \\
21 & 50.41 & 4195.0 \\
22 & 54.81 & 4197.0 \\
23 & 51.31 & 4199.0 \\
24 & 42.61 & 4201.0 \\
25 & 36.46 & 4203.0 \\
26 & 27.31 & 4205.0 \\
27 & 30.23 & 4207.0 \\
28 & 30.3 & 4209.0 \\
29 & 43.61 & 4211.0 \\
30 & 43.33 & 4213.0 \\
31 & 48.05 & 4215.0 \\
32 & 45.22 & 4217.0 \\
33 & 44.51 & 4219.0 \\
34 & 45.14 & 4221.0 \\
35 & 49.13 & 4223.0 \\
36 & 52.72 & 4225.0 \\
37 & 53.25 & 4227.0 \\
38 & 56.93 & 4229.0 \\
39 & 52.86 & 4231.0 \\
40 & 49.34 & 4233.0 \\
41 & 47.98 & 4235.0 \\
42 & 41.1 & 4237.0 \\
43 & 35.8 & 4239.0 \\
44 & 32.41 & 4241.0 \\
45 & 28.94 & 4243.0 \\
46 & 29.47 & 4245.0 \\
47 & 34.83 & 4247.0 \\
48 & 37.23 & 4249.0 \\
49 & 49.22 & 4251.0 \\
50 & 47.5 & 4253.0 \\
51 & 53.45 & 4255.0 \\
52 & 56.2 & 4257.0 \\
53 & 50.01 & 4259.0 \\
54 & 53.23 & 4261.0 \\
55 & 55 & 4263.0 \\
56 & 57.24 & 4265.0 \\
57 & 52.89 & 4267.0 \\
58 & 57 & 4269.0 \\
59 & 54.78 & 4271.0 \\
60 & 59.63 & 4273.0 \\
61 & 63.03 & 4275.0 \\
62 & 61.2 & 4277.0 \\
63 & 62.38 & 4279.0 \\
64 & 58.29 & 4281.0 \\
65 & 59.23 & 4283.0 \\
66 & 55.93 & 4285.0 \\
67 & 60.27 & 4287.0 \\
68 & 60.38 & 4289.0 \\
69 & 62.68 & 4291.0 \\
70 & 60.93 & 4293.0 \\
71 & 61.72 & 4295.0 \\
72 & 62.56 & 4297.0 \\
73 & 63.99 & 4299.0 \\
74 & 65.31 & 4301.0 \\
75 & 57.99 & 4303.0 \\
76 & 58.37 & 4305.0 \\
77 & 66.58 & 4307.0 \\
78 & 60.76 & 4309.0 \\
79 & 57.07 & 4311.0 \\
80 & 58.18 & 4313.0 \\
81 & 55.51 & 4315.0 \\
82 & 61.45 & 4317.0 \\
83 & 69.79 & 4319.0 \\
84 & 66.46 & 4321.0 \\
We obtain 0.04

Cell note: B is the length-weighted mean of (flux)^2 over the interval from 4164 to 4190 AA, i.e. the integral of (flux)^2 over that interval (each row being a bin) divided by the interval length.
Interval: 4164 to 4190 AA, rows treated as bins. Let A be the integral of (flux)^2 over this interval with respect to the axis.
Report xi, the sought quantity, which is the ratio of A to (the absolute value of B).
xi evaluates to 26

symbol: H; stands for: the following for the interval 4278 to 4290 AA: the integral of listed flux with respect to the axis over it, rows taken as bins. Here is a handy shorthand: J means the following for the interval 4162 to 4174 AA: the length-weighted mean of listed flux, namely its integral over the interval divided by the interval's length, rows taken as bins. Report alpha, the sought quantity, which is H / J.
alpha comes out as 15.5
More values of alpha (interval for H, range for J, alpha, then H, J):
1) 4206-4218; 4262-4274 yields 8.6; 481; 56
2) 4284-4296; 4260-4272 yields 13.2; 724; 55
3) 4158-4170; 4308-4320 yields 8.9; 537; 60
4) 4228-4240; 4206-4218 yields 14.2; 568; 40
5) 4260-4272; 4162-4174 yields 14.4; 660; 46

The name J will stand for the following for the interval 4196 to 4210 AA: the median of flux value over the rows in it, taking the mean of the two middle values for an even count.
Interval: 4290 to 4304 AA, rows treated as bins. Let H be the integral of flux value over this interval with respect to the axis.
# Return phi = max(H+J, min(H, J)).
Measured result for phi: 907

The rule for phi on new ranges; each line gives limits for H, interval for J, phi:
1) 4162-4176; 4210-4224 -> 696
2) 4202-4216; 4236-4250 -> 553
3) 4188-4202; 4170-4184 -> 767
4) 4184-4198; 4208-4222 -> 794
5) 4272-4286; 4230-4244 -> 880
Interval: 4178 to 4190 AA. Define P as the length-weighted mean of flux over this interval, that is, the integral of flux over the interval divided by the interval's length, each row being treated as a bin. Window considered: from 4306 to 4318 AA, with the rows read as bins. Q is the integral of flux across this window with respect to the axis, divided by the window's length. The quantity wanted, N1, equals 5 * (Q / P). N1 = 5.6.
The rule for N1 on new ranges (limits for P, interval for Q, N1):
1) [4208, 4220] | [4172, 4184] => 6.0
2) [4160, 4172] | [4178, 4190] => 5.9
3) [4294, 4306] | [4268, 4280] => 4.8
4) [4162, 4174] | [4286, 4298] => 6.7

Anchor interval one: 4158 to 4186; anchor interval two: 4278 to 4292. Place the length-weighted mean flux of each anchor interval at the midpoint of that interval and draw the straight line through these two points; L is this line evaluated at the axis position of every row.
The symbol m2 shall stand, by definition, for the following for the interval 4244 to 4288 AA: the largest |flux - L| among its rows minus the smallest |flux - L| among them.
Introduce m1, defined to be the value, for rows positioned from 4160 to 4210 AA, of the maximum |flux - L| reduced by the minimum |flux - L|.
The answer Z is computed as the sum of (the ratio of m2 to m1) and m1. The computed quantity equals 25.5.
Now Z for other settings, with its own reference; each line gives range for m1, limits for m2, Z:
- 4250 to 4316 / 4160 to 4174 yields 9.7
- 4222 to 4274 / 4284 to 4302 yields 26.2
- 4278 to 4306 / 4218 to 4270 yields 10.6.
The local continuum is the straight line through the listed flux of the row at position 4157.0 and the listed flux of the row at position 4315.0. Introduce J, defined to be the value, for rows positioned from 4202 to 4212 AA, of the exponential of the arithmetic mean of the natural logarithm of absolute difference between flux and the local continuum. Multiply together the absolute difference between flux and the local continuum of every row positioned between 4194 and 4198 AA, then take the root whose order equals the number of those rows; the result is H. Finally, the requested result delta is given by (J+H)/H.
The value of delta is 2.3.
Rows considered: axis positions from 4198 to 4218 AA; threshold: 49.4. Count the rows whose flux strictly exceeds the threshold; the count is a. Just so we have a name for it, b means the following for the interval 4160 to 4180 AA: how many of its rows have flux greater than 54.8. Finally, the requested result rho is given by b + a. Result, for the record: 1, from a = 1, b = 0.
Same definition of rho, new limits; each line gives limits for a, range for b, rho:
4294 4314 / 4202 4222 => 10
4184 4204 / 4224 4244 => 8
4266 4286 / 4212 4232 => 11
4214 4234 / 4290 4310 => 14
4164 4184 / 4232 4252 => 6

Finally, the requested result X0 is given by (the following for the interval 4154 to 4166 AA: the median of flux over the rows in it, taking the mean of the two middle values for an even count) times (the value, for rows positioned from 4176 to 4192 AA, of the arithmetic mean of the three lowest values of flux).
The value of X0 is 2096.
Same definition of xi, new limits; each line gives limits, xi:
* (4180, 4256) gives 76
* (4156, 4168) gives 12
